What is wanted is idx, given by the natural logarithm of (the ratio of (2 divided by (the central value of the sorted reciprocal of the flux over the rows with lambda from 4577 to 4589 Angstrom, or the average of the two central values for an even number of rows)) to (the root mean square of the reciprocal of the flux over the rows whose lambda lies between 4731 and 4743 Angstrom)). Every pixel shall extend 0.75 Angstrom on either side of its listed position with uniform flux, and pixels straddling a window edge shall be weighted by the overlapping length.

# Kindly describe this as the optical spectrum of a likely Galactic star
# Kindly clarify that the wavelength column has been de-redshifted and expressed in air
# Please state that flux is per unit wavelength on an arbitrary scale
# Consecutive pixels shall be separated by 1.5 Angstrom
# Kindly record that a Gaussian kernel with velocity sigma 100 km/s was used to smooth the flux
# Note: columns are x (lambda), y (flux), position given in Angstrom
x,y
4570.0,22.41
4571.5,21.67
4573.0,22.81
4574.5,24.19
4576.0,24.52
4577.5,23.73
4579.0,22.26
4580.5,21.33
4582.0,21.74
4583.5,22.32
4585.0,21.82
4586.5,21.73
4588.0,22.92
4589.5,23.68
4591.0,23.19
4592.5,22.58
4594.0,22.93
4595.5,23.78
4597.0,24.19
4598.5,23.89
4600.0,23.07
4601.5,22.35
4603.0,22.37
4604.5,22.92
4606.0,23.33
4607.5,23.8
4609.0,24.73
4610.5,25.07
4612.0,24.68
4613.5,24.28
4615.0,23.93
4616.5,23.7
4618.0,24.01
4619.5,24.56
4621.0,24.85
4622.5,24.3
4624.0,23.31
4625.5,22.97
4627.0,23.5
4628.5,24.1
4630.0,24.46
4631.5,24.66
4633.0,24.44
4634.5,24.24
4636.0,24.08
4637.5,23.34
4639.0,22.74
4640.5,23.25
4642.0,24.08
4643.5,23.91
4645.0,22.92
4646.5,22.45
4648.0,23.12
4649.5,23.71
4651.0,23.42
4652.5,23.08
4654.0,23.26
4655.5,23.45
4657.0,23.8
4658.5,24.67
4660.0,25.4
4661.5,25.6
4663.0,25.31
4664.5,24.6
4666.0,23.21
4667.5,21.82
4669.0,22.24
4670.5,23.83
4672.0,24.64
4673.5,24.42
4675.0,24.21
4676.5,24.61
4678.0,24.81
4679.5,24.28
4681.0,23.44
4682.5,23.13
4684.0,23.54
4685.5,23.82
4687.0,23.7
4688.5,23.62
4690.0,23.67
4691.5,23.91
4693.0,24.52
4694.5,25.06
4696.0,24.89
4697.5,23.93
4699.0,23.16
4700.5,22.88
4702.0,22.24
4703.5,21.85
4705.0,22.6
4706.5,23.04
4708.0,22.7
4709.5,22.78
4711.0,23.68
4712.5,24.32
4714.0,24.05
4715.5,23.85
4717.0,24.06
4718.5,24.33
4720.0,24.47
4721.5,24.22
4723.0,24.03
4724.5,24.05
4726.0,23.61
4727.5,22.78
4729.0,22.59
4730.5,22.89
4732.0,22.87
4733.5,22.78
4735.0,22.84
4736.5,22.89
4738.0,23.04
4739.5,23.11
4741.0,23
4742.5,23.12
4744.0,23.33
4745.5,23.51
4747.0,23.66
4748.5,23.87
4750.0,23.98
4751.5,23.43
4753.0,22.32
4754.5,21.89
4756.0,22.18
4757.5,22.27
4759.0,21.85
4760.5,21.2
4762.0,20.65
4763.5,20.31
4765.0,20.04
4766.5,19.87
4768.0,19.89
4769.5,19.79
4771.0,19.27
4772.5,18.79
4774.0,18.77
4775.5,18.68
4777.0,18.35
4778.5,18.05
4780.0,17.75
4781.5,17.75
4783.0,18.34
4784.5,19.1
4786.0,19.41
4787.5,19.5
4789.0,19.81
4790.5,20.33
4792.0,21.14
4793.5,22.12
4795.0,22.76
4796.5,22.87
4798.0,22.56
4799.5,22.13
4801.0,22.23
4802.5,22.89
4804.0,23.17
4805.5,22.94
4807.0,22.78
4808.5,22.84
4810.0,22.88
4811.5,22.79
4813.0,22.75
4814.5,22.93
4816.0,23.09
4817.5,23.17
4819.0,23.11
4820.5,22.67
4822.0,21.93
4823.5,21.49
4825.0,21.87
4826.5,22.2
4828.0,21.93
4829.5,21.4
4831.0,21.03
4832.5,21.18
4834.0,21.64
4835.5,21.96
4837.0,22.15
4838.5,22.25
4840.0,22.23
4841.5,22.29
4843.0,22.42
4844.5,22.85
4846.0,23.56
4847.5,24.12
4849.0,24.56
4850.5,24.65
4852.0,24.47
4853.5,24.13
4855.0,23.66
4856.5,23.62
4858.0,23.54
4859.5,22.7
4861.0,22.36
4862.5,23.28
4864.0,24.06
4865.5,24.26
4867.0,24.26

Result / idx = 6.92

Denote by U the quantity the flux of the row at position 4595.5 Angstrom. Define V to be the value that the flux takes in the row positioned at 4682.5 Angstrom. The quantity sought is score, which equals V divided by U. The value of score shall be 0.97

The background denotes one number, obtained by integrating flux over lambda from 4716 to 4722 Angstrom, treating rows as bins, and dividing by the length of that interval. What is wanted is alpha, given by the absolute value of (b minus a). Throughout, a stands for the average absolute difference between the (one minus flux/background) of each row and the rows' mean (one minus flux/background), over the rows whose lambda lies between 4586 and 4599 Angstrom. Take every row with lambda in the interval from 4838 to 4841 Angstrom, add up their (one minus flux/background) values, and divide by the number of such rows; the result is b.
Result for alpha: 0.058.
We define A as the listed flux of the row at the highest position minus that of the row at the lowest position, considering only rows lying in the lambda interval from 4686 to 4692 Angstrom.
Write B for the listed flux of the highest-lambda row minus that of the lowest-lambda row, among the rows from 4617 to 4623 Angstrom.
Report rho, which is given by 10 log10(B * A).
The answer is -12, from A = 0.2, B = 0.3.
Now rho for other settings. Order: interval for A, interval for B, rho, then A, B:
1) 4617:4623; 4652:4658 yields -7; 0.3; 0.7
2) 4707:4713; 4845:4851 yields 2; 1.6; 1.1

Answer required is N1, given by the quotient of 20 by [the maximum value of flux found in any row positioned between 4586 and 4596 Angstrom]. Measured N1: 0.841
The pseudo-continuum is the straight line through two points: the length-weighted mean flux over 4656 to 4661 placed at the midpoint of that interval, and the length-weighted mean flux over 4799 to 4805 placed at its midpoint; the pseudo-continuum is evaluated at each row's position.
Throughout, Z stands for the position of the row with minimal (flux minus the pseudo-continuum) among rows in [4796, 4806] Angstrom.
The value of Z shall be 4799.5 Angstrom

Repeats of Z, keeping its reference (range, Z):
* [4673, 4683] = 4682.5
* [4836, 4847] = 4837.0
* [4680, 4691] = 4682.5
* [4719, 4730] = 4729.0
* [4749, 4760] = 4754.5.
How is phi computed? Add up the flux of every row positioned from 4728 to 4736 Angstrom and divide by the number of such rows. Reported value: 22.8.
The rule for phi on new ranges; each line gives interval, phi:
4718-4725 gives 24.2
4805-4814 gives 22.8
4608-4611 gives 24.9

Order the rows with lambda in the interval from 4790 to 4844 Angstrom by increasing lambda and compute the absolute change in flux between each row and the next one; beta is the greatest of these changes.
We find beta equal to 0.98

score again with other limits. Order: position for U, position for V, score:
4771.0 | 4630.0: 1.27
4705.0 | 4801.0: 0.98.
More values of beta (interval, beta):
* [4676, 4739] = 0.96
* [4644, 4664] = 0.87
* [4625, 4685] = 1.59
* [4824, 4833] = 0.53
